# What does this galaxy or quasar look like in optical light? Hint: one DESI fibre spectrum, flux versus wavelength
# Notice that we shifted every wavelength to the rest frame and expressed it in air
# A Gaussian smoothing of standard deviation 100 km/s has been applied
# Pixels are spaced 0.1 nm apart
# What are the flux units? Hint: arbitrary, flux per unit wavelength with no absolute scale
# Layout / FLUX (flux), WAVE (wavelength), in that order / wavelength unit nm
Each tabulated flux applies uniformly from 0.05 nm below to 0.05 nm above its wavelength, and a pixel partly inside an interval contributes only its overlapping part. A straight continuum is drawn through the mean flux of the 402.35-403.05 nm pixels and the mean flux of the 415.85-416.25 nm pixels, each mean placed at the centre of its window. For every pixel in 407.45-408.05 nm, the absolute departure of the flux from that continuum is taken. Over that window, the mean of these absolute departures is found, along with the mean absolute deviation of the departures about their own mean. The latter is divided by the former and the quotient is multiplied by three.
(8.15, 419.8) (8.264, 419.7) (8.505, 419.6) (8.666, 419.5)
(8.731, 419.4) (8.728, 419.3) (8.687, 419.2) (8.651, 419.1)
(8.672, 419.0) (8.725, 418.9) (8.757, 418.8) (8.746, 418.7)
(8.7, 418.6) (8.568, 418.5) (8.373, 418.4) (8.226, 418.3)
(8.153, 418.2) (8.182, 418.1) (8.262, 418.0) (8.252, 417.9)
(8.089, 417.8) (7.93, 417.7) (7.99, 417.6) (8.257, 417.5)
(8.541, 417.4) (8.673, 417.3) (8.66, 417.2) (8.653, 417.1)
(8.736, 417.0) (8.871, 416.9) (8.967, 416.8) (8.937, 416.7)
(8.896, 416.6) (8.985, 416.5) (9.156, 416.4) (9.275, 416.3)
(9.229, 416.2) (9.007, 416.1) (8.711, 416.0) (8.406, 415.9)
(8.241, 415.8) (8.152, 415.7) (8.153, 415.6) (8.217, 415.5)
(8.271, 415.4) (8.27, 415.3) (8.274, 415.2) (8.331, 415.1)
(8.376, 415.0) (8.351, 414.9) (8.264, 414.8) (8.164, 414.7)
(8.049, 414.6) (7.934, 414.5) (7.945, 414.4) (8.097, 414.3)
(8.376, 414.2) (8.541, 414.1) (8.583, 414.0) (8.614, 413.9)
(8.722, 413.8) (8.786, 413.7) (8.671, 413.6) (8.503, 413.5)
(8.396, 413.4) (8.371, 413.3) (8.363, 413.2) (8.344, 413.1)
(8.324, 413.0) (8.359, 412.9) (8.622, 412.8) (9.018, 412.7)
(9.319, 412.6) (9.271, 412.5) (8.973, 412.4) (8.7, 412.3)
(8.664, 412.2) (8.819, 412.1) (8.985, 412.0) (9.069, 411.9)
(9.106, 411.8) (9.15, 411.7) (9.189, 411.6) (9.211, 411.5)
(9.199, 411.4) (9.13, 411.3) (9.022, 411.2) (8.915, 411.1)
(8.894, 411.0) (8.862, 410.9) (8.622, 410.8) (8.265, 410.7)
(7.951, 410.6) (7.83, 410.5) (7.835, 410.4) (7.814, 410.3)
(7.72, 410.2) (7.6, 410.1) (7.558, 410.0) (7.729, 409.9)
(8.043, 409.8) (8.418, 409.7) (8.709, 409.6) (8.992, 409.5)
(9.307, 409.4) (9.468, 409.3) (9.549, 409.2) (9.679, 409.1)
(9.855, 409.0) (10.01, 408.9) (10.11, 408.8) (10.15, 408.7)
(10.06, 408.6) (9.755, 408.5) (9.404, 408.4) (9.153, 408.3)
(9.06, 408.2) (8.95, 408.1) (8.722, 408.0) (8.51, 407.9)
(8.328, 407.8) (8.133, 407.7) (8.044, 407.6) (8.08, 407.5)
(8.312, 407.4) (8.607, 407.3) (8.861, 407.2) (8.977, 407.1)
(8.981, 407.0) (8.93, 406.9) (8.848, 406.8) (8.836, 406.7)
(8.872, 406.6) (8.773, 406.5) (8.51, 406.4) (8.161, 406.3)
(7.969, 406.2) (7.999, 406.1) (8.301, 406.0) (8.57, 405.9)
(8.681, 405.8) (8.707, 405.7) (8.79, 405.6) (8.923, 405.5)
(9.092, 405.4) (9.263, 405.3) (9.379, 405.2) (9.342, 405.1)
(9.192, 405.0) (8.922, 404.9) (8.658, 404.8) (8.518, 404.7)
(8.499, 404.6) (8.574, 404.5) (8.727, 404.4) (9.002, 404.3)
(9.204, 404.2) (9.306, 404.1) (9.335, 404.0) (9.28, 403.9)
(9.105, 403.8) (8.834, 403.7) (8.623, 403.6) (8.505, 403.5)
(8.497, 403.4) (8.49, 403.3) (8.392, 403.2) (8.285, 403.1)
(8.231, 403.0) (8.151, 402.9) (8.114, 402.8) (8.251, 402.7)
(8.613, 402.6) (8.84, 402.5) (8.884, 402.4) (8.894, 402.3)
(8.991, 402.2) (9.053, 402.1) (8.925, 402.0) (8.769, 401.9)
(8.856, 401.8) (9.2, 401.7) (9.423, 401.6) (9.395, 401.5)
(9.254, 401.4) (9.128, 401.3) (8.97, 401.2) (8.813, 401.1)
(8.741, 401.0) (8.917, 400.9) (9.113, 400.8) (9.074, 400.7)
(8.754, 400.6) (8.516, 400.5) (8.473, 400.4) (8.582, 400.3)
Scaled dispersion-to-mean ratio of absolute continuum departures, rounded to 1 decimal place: 1.6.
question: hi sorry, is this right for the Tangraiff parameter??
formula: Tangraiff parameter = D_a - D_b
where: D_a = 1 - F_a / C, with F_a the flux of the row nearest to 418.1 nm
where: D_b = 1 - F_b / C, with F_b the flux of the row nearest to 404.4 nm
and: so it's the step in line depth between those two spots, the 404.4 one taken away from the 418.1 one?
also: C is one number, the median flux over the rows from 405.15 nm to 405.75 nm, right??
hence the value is 0.061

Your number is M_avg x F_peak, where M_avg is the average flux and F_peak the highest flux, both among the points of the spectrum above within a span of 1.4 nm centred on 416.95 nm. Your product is 81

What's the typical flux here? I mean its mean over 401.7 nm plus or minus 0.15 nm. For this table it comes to 9.2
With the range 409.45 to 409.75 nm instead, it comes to 8.7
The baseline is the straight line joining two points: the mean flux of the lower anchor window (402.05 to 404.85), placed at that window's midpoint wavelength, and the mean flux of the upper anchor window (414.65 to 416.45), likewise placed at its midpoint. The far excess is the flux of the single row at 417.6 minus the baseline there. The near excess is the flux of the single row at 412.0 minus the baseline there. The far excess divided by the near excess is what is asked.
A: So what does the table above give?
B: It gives -1.1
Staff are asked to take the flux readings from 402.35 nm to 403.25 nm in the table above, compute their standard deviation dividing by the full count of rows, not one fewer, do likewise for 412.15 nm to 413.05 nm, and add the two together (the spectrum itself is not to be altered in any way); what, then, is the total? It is 0.6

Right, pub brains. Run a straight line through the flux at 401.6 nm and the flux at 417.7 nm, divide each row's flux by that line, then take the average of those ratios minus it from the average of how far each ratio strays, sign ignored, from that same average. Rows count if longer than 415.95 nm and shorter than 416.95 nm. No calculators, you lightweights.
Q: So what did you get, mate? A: -1.10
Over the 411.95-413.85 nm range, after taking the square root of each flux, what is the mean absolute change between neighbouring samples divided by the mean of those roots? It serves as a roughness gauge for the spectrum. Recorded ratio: 0.0079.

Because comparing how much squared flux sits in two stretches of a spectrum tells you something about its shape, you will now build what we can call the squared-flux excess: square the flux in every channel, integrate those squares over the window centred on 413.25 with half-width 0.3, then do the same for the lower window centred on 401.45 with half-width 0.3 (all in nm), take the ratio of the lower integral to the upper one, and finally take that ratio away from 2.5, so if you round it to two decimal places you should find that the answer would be 1.29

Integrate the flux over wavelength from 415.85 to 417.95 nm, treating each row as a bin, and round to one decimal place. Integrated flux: 18.2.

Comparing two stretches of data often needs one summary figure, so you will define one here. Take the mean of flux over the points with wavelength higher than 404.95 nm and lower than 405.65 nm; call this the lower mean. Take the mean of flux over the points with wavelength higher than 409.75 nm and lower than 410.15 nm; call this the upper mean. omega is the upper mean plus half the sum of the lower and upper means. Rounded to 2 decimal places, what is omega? 16.17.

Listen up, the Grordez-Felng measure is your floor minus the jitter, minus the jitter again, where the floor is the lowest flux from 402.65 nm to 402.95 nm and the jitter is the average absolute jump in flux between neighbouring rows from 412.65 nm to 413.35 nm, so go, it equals 7.9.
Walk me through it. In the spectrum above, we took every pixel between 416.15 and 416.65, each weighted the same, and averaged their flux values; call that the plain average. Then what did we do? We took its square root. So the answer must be 3.02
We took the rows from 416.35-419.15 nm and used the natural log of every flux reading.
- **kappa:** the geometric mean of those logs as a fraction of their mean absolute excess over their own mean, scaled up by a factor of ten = 658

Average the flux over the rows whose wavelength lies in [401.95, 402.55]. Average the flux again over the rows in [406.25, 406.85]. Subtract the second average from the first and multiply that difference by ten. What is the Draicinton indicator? 3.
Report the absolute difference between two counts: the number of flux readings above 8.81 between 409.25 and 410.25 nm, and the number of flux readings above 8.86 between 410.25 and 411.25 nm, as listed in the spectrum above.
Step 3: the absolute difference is 1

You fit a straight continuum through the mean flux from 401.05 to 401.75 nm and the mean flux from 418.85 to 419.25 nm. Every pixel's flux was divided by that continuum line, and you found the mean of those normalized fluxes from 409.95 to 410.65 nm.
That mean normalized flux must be 0.87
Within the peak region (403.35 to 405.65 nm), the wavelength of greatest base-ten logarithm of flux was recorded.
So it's 405.2 nm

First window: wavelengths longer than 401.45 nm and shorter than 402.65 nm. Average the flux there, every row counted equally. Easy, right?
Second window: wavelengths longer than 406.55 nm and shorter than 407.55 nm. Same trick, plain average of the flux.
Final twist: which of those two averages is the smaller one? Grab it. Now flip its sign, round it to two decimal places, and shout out -8.73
